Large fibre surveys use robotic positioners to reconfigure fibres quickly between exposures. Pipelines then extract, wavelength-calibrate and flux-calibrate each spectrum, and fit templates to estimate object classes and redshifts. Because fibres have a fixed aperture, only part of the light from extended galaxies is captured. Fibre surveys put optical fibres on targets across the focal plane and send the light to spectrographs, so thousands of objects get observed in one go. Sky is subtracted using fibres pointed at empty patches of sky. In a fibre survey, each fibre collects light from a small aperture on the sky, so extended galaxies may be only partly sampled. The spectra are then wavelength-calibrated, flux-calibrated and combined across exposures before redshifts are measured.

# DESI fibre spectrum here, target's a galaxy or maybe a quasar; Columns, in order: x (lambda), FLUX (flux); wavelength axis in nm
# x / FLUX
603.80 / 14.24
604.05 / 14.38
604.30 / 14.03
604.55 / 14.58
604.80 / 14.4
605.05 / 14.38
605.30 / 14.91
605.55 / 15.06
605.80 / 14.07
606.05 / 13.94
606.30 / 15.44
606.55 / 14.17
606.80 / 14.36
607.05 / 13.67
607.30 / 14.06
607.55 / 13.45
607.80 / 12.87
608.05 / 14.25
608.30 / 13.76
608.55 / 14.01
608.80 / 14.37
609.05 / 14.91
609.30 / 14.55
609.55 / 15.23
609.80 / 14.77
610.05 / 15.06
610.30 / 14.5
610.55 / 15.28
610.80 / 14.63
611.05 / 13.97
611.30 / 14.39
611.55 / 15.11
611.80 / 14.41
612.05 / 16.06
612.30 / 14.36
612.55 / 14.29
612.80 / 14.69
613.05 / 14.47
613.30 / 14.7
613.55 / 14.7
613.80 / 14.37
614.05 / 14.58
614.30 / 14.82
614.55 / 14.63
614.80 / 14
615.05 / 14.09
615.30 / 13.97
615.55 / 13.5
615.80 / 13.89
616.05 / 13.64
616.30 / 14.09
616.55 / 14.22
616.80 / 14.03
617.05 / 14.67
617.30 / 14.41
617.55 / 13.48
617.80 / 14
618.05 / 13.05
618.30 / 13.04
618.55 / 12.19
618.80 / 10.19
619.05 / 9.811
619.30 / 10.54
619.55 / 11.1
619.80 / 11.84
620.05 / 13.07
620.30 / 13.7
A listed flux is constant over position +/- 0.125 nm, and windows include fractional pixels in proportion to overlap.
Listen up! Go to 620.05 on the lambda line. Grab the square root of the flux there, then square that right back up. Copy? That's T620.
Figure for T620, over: 13.1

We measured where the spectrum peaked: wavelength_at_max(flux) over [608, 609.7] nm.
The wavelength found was 609.55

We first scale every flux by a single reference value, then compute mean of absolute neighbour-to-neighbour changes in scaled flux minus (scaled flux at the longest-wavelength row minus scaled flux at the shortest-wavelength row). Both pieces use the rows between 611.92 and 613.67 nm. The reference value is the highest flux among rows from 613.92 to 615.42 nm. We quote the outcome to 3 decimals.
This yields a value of 0.121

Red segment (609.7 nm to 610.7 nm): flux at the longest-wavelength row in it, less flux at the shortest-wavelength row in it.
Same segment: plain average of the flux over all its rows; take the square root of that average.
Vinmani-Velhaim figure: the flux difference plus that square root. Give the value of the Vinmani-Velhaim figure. 4.37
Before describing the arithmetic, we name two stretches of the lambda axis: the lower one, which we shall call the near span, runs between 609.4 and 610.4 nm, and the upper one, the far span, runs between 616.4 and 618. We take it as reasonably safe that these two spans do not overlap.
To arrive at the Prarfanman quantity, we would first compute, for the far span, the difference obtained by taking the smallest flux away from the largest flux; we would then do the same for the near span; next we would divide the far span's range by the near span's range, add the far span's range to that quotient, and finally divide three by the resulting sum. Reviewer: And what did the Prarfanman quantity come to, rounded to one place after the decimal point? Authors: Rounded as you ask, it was 1.1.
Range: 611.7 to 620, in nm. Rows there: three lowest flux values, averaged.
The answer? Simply 10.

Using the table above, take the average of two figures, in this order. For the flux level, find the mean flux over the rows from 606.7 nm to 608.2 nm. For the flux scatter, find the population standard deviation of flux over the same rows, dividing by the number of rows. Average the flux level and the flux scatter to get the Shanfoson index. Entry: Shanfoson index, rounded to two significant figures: 7.1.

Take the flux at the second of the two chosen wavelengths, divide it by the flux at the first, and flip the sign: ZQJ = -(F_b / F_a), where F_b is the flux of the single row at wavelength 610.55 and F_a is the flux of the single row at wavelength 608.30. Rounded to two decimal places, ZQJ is -1.11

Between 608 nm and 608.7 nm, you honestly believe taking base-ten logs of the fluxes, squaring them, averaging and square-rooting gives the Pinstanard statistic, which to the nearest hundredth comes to 1.15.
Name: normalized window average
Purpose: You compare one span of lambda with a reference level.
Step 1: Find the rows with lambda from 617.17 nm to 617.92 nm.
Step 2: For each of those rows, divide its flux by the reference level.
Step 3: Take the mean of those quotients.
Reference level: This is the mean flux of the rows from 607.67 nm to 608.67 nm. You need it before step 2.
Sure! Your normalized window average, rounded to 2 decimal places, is 1.02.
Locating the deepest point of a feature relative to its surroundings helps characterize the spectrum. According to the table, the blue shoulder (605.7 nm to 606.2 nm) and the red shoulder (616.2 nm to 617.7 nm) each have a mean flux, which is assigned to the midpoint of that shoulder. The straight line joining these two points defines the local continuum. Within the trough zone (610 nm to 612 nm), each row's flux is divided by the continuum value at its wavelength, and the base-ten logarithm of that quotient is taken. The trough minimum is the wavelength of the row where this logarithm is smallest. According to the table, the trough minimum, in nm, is 611.05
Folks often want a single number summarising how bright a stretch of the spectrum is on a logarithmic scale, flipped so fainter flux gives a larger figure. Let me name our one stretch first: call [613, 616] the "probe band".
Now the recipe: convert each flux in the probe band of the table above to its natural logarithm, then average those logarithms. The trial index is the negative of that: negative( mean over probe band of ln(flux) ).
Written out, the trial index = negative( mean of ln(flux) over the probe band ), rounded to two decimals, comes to -2.66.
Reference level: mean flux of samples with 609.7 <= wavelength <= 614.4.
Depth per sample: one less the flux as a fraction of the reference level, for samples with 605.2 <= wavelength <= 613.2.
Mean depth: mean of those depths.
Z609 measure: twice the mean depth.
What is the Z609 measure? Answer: 0.030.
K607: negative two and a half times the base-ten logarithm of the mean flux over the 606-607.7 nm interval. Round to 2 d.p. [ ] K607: -2.88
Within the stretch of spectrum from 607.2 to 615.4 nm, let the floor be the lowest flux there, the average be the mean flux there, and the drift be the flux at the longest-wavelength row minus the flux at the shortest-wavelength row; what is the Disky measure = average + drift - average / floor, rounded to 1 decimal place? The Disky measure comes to 13.3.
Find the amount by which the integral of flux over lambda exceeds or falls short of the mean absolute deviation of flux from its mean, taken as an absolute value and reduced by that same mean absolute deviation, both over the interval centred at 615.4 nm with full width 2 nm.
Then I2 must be 27.5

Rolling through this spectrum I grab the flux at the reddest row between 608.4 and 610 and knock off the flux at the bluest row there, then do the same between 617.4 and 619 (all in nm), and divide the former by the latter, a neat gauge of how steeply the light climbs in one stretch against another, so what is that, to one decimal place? -0.2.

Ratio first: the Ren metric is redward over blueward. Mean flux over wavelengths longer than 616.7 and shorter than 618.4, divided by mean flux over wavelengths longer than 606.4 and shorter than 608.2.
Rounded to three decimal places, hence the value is 0.998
